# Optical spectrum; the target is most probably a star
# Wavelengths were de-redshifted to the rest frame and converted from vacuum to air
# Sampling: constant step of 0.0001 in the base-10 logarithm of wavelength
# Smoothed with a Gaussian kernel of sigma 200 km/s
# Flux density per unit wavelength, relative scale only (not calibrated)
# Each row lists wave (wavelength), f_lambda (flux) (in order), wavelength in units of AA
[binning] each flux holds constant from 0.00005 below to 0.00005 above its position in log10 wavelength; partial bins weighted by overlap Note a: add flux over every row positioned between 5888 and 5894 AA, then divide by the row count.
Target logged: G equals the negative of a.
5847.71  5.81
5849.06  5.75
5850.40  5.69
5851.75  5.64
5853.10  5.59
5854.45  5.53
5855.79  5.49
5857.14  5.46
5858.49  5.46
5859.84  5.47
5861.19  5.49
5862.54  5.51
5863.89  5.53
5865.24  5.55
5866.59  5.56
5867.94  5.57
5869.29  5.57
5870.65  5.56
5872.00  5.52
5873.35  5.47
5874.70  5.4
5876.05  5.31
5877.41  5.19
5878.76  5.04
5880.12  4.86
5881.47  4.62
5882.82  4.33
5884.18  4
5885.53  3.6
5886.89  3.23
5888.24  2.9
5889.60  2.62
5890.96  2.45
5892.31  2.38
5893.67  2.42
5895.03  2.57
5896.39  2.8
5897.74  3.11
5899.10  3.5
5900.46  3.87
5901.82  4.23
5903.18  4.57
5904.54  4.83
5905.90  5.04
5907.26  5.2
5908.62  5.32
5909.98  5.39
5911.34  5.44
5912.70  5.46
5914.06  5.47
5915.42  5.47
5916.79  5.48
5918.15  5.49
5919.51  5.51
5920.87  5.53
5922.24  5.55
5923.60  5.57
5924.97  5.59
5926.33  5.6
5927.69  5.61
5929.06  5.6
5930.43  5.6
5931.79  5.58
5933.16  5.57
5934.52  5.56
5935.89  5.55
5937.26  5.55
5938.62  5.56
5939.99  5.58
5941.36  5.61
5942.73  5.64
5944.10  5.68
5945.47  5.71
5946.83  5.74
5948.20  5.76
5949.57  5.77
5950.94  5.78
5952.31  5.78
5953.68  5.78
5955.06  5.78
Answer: -2.55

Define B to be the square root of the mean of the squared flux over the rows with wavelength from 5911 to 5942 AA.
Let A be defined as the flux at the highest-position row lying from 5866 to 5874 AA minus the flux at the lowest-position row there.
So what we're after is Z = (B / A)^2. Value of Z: 3796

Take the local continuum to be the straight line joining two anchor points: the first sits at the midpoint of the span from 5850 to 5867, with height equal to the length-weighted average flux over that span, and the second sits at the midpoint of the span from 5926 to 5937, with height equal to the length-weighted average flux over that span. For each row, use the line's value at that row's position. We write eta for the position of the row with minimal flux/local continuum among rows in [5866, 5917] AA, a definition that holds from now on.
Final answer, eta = 5892.31 AA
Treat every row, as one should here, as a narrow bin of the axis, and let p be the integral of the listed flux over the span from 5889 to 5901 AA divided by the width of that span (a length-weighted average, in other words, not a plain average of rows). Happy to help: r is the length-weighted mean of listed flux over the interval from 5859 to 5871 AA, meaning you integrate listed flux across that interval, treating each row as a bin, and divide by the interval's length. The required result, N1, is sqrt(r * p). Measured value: 4.0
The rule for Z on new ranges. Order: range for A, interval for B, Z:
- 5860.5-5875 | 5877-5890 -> 2108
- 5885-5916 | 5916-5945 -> 9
